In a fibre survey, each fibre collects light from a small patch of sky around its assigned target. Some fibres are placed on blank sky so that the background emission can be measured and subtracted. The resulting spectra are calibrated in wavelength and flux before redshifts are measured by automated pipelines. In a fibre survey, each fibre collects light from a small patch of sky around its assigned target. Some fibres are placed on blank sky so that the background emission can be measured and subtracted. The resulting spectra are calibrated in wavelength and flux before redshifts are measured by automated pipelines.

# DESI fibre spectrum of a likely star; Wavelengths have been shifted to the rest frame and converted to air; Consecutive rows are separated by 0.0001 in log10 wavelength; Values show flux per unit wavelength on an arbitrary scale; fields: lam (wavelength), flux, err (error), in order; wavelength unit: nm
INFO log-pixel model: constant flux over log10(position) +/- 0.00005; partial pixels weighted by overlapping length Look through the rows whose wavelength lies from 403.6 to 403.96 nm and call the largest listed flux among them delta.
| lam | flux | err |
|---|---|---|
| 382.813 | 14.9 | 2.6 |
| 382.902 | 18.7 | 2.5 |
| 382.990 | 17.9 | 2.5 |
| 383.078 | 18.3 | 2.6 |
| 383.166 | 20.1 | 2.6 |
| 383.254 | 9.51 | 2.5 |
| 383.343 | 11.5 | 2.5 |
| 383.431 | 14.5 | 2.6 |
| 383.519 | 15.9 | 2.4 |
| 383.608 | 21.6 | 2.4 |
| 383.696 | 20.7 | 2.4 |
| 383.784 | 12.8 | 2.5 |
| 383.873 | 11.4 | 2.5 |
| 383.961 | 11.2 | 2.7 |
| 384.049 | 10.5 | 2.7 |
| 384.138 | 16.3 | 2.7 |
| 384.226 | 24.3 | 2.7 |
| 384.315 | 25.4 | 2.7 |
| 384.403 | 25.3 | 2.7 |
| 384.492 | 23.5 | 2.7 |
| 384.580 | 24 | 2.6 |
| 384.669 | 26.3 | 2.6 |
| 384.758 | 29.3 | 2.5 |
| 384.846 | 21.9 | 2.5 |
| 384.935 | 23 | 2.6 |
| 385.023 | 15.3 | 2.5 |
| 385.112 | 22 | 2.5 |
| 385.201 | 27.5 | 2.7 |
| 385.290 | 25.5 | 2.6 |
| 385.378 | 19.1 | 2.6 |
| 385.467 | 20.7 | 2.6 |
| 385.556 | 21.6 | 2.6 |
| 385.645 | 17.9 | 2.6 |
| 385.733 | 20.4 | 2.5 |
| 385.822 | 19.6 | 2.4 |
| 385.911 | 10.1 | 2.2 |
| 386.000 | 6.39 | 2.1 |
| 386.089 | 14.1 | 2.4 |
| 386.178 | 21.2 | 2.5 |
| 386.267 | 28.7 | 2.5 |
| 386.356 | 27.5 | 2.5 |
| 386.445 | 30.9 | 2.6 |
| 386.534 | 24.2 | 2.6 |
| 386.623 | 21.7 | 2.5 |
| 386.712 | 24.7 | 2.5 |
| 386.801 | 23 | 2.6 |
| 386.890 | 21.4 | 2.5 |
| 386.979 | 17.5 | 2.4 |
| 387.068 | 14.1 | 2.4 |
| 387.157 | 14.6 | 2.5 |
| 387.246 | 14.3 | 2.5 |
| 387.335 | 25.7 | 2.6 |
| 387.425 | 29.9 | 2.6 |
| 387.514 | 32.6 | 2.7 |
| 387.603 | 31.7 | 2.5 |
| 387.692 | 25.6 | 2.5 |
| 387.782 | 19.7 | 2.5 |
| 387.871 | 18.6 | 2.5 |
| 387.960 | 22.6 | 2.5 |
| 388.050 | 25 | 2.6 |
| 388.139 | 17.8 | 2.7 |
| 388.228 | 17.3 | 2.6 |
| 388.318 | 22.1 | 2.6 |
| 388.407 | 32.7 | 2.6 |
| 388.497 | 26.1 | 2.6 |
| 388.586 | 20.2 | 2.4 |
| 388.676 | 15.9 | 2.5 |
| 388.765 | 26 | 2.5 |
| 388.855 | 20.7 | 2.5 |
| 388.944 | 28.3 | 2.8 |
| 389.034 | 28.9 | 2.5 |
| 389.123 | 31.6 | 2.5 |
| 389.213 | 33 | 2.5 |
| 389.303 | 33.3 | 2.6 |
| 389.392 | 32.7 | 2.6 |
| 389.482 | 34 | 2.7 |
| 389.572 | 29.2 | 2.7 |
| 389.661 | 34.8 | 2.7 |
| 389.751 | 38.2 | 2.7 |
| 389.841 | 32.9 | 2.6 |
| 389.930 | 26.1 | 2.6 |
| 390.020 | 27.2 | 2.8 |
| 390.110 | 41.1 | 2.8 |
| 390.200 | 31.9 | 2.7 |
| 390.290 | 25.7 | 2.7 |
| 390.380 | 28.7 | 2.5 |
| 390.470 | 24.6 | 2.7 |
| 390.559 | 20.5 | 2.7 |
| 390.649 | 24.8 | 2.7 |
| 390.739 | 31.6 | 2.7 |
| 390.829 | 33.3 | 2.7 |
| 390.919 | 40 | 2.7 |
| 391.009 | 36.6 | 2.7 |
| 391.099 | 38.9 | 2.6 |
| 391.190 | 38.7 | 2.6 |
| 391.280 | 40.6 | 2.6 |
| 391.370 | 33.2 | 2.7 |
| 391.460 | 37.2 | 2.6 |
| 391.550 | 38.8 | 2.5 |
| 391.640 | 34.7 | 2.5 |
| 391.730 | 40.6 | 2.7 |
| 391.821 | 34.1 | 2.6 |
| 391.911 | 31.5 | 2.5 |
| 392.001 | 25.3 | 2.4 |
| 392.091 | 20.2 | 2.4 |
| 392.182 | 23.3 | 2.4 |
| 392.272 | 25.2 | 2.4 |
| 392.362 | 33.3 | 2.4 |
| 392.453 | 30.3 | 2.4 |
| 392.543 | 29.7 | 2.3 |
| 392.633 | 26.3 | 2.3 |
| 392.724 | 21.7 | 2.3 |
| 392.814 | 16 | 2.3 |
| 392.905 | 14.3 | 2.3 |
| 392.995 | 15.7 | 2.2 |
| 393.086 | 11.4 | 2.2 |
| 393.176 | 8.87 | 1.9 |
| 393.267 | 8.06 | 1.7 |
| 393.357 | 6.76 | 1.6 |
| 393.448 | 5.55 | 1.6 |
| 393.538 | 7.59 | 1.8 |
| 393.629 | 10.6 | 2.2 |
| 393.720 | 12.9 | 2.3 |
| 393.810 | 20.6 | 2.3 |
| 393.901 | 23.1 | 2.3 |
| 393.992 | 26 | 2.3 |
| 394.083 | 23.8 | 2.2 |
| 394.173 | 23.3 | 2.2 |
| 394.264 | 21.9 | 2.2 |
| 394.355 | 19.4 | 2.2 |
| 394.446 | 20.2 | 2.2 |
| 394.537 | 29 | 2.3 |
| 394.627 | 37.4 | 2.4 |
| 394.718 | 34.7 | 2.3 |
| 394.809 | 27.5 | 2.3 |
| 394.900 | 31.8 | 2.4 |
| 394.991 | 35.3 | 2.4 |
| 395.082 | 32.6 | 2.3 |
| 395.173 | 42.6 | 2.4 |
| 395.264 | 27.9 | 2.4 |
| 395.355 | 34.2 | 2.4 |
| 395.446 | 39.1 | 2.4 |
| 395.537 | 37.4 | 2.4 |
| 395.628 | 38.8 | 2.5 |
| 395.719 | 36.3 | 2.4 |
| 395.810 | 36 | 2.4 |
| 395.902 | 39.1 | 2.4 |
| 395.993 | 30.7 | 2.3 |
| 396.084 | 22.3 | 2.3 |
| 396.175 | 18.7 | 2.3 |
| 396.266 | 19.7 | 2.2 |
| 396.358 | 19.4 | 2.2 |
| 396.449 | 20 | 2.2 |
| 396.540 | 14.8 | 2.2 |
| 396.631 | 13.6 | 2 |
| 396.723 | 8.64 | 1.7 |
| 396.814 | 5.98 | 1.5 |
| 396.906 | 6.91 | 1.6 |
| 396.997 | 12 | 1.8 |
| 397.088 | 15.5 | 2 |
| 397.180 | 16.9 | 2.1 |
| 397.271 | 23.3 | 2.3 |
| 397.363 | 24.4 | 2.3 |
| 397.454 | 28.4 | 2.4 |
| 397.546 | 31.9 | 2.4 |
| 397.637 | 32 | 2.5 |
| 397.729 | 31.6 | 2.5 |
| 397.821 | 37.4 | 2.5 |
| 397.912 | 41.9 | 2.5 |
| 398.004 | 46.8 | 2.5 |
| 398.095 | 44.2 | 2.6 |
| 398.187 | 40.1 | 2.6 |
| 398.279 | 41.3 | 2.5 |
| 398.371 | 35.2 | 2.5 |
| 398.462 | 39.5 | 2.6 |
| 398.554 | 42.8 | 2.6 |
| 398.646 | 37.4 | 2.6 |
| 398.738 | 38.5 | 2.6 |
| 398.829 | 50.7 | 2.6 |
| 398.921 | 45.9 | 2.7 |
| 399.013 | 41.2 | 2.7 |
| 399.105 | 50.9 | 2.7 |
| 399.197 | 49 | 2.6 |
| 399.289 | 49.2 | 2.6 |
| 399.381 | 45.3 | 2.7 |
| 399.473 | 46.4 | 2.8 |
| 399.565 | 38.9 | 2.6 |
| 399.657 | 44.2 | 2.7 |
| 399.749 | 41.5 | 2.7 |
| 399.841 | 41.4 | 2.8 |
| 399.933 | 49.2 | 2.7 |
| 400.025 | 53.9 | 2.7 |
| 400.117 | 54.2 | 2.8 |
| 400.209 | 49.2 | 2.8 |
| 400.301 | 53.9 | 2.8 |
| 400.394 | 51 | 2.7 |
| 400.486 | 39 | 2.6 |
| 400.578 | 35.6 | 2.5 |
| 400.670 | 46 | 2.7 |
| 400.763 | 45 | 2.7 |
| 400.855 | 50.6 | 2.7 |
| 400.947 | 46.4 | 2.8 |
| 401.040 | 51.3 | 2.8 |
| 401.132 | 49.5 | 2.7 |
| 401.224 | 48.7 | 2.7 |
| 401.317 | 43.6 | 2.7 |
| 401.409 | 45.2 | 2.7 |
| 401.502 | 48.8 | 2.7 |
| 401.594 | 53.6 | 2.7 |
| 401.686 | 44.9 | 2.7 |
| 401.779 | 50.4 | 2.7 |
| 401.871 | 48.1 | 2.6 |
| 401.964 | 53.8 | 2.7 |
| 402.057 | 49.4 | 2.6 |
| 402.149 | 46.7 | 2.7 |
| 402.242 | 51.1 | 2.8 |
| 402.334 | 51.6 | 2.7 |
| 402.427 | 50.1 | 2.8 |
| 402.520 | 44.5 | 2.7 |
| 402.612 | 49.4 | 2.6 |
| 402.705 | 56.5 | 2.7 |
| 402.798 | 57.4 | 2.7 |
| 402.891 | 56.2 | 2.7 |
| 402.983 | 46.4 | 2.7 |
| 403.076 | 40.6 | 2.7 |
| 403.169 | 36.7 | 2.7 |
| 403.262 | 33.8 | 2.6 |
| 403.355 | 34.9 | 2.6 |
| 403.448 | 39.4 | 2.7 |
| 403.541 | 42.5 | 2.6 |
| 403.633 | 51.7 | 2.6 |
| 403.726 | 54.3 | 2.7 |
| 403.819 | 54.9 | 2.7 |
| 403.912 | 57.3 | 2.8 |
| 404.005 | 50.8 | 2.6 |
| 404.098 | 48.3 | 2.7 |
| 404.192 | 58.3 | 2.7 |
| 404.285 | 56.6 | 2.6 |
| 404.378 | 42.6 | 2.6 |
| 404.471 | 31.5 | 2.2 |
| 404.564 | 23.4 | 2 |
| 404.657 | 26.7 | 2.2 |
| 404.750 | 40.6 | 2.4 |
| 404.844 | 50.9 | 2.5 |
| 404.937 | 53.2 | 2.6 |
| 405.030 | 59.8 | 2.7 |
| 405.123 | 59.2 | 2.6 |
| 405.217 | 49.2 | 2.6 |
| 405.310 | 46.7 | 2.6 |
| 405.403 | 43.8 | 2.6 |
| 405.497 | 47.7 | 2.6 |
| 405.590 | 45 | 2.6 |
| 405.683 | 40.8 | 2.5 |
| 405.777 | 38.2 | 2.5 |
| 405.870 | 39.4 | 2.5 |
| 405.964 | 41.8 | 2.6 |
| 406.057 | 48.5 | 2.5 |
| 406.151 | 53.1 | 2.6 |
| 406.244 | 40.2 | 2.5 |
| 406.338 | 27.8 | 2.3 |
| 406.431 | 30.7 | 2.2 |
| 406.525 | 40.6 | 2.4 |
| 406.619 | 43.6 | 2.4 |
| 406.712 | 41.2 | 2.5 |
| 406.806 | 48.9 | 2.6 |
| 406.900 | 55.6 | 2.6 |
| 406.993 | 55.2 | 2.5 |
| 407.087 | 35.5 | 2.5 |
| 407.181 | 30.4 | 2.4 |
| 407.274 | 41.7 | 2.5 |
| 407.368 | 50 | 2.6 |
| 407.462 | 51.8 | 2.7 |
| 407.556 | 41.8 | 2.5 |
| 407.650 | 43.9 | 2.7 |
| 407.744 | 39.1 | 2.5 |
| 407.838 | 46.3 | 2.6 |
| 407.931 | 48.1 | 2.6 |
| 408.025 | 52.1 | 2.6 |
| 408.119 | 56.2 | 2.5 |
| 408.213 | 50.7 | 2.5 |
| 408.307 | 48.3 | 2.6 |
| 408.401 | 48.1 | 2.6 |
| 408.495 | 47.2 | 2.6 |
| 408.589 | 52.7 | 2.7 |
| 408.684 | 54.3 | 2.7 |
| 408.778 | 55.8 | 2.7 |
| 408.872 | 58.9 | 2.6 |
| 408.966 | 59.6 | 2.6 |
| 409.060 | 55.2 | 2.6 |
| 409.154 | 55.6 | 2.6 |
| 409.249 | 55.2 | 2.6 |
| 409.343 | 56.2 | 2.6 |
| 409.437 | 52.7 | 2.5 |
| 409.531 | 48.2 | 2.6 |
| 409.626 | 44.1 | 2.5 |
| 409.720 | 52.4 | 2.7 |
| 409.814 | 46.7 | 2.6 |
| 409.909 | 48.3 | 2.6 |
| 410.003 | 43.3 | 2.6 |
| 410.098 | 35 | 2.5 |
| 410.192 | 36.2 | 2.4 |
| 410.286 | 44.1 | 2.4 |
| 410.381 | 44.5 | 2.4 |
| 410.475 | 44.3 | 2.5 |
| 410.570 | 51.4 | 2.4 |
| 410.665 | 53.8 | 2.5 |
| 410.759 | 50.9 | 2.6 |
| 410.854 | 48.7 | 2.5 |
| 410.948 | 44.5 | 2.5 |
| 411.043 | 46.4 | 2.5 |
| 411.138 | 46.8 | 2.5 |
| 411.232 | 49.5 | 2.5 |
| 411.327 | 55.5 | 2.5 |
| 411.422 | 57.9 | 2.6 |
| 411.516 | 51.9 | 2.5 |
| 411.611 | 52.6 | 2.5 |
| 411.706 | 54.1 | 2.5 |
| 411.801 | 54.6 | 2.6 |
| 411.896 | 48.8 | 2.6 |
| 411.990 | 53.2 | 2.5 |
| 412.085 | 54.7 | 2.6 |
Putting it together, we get 57.3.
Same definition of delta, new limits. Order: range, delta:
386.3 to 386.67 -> 30.9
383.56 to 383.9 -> 21.6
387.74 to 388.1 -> 25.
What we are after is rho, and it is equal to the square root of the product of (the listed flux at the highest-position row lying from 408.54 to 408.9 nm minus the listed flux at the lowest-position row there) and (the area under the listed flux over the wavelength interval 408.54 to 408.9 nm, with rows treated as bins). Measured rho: 11.1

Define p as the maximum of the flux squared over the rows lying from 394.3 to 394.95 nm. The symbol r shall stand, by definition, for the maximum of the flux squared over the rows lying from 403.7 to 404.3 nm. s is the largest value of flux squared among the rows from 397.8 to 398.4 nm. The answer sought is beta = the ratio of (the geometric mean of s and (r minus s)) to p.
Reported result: 1.16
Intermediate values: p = 1399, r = 3399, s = 2190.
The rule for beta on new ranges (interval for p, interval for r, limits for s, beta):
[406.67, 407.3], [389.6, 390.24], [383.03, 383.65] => 0.24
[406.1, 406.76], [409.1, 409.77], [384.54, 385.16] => 0.50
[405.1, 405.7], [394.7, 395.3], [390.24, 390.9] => 0.25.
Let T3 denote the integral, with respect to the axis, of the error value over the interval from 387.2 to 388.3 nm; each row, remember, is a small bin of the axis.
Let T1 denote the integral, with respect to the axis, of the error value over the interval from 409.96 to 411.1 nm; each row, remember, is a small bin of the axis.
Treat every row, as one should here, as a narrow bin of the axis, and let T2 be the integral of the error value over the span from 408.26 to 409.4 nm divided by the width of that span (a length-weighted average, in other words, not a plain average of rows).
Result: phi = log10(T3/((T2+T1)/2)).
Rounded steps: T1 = 2.83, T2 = 2.62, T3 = 2.82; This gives 0.015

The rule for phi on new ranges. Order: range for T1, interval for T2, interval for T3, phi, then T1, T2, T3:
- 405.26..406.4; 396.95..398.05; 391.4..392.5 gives 0.022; 2.88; 2.32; 2.74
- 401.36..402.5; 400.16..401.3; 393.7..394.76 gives -0.081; 3.08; 2.71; 2.40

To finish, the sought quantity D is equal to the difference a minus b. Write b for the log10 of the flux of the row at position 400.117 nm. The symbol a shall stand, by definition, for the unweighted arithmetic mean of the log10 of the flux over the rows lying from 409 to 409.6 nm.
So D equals 0.00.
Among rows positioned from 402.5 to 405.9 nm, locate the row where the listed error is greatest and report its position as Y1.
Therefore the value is 403.912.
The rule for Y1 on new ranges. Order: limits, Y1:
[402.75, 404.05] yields 403.912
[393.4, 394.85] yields 394.627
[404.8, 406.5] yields 405.030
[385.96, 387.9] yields 387.514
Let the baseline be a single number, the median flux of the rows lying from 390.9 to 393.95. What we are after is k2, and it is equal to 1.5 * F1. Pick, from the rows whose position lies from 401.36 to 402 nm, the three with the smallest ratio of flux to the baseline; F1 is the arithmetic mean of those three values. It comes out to 2.7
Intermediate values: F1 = 1.8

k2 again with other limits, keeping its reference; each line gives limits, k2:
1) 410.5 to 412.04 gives 2.7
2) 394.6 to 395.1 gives 1.8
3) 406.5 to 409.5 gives 2.1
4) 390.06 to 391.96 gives 1.4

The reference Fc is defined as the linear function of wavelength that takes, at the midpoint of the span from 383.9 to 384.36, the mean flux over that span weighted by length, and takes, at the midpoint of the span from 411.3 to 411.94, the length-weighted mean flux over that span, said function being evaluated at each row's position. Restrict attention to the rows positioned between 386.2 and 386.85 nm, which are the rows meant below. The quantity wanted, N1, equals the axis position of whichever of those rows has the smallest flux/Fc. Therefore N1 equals 386.623 nm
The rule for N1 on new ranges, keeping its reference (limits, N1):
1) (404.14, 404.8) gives 404.564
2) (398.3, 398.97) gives 398.371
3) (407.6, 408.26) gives 407.744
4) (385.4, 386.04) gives 386.000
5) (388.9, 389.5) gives 388.944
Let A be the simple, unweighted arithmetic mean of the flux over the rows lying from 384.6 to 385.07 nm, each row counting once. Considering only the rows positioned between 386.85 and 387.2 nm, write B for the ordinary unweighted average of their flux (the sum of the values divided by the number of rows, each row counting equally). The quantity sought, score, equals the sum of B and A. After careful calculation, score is 40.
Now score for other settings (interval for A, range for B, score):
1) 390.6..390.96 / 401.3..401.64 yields 80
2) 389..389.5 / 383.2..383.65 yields 47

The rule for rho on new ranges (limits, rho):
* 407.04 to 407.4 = 14.3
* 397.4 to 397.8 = 6.3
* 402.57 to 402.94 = 11.7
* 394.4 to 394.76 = 12.6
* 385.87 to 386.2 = 6.7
